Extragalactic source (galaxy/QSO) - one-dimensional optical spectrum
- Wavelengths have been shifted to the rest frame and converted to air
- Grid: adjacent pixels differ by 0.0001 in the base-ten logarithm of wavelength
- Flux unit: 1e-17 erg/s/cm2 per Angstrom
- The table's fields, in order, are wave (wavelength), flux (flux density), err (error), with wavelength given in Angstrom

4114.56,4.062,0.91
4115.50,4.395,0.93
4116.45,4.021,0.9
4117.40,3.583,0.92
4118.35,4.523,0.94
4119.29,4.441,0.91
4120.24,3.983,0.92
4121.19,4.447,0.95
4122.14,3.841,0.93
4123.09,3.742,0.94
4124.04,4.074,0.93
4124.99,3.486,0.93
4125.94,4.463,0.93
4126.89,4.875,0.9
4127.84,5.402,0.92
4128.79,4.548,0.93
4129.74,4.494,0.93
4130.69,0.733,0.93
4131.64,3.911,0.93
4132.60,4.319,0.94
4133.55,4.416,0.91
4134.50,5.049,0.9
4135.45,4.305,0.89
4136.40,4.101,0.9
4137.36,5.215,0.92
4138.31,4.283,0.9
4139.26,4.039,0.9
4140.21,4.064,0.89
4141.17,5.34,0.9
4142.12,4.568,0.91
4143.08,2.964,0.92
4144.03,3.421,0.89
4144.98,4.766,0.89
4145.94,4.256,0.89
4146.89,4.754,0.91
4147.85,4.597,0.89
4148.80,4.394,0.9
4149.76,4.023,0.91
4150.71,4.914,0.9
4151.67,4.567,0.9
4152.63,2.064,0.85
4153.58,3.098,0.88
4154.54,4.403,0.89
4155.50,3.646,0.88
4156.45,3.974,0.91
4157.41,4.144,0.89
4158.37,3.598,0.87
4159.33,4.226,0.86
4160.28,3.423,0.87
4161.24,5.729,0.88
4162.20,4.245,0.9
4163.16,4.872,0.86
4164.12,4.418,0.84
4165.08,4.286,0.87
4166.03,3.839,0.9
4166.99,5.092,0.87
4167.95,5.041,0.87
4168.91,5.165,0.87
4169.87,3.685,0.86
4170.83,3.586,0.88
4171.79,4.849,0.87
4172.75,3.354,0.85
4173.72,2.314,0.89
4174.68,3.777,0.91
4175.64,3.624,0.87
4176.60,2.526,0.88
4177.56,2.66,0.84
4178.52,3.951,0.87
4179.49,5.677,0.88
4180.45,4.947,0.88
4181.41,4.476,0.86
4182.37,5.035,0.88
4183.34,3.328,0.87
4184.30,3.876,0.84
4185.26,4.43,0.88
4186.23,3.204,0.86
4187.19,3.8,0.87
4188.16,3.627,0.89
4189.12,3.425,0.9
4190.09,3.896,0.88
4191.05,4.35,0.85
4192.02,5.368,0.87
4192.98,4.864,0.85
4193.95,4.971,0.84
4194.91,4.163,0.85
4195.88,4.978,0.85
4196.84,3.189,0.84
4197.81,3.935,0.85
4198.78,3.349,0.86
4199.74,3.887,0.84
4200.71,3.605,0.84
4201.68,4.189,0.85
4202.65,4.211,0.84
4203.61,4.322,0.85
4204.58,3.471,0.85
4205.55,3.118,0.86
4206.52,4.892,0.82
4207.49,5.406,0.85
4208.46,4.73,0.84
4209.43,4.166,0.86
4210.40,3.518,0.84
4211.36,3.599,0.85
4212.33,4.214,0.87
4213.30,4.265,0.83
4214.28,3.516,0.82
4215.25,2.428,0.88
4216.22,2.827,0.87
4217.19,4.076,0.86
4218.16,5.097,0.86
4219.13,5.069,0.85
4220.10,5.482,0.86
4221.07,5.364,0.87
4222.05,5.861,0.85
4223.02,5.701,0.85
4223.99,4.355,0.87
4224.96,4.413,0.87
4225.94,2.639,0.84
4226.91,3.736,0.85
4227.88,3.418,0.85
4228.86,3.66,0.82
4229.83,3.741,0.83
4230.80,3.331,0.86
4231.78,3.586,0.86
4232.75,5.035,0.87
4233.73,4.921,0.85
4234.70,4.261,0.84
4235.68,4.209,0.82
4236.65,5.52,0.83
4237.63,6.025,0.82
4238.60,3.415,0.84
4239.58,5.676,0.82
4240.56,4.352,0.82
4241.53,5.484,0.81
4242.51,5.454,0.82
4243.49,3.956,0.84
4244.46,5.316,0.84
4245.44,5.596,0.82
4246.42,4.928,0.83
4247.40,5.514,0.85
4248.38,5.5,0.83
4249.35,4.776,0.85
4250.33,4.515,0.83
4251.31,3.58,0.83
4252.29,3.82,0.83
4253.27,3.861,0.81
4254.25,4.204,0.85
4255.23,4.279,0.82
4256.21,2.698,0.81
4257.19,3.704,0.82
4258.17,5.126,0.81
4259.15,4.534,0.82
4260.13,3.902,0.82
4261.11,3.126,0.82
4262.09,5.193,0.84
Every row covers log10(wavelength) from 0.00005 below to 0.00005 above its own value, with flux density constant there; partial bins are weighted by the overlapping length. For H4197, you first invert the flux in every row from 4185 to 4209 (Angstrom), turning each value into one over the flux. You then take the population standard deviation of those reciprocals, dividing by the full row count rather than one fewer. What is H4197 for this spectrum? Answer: 0.040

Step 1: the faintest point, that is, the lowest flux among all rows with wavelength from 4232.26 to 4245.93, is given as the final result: 3.415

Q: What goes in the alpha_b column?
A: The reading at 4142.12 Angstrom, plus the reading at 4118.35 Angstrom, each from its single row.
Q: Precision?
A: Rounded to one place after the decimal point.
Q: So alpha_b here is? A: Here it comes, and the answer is 9.1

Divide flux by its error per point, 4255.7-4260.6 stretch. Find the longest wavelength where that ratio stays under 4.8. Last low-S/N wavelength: 4260.13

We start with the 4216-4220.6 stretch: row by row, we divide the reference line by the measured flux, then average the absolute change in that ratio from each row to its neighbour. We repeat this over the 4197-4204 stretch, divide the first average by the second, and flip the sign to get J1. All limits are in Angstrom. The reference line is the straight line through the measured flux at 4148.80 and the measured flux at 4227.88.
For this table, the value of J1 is -1.62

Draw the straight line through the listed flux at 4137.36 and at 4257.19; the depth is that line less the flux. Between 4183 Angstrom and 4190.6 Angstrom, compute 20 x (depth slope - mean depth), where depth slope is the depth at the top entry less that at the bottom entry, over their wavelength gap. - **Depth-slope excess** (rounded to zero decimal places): -20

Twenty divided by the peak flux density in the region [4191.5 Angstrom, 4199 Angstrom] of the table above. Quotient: 3.73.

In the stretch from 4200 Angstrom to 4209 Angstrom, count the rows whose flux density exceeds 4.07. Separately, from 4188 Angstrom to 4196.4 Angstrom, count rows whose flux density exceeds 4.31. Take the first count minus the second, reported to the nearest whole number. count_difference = 1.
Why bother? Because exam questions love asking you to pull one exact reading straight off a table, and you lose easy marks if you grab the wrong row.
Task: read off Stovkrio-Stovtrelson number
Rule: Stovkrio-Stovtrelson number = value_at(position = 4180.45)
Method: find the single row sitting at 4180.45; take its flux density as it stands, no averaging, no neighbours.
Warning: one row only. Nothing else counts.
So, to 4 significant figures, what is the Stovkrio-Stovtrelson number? 4.947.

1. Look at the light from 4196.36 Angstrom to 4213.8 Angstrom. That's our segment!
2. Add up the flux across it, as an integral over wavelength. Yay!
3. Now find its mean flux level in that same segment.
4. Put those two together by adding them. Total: 74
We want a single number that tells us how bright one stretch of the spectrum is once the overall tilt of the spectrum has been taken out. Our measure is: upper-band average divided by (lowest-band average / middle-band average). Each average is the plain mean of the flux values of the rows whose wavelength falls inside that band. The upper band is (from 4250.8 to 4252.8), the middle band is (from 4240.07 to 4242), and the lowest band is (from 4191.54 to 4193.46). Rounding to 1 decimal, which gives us 3.6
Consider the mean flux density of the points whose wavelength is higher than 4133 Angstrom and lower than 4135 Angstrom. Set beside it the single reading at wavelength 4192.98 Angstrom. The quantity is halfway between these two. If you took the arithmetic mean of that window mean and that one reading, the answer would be 4.8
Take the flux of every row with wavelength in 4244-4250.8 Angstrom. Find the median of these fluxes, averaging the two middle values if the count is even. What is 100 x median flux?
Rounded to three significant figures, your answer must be 532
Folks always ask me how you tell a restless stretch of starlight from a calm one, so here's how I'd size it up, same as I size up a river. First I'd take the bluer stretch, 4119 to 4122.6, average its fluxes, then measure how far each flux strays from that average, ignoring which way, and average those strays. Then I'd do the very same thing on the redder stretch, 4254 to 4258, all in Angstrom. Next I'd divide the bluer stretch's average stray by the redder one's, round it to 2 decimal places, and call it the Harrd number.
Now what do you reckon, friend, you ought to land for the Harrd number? 0.51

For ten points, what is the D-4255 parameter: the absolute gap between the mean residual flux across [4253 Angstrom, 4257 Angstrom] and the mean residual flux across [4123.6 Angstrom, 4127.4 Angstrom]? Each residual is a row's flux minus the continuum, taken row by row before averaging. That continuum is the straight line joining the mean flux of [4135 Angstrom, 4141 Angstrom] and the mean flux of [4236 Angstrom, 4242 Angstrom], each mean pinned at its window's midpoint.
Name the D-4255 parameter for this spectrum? 1.4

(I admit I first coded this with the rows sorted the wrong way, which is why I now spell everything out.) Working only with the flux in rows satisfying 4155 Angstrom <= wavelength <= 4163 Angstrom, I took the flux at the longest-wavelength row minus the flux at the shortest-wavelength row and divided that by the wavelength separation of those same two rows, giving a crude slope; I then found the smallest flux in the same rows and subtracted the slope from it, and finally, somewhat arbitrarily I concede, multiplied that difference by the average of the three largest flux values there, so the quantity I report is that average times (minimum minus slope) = 15.8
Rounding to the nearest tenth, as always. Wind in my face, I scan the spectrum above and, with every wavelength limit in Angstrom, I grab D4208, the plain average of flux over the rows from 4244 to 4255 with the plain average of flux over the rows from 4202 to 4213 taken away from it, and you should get 0.5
